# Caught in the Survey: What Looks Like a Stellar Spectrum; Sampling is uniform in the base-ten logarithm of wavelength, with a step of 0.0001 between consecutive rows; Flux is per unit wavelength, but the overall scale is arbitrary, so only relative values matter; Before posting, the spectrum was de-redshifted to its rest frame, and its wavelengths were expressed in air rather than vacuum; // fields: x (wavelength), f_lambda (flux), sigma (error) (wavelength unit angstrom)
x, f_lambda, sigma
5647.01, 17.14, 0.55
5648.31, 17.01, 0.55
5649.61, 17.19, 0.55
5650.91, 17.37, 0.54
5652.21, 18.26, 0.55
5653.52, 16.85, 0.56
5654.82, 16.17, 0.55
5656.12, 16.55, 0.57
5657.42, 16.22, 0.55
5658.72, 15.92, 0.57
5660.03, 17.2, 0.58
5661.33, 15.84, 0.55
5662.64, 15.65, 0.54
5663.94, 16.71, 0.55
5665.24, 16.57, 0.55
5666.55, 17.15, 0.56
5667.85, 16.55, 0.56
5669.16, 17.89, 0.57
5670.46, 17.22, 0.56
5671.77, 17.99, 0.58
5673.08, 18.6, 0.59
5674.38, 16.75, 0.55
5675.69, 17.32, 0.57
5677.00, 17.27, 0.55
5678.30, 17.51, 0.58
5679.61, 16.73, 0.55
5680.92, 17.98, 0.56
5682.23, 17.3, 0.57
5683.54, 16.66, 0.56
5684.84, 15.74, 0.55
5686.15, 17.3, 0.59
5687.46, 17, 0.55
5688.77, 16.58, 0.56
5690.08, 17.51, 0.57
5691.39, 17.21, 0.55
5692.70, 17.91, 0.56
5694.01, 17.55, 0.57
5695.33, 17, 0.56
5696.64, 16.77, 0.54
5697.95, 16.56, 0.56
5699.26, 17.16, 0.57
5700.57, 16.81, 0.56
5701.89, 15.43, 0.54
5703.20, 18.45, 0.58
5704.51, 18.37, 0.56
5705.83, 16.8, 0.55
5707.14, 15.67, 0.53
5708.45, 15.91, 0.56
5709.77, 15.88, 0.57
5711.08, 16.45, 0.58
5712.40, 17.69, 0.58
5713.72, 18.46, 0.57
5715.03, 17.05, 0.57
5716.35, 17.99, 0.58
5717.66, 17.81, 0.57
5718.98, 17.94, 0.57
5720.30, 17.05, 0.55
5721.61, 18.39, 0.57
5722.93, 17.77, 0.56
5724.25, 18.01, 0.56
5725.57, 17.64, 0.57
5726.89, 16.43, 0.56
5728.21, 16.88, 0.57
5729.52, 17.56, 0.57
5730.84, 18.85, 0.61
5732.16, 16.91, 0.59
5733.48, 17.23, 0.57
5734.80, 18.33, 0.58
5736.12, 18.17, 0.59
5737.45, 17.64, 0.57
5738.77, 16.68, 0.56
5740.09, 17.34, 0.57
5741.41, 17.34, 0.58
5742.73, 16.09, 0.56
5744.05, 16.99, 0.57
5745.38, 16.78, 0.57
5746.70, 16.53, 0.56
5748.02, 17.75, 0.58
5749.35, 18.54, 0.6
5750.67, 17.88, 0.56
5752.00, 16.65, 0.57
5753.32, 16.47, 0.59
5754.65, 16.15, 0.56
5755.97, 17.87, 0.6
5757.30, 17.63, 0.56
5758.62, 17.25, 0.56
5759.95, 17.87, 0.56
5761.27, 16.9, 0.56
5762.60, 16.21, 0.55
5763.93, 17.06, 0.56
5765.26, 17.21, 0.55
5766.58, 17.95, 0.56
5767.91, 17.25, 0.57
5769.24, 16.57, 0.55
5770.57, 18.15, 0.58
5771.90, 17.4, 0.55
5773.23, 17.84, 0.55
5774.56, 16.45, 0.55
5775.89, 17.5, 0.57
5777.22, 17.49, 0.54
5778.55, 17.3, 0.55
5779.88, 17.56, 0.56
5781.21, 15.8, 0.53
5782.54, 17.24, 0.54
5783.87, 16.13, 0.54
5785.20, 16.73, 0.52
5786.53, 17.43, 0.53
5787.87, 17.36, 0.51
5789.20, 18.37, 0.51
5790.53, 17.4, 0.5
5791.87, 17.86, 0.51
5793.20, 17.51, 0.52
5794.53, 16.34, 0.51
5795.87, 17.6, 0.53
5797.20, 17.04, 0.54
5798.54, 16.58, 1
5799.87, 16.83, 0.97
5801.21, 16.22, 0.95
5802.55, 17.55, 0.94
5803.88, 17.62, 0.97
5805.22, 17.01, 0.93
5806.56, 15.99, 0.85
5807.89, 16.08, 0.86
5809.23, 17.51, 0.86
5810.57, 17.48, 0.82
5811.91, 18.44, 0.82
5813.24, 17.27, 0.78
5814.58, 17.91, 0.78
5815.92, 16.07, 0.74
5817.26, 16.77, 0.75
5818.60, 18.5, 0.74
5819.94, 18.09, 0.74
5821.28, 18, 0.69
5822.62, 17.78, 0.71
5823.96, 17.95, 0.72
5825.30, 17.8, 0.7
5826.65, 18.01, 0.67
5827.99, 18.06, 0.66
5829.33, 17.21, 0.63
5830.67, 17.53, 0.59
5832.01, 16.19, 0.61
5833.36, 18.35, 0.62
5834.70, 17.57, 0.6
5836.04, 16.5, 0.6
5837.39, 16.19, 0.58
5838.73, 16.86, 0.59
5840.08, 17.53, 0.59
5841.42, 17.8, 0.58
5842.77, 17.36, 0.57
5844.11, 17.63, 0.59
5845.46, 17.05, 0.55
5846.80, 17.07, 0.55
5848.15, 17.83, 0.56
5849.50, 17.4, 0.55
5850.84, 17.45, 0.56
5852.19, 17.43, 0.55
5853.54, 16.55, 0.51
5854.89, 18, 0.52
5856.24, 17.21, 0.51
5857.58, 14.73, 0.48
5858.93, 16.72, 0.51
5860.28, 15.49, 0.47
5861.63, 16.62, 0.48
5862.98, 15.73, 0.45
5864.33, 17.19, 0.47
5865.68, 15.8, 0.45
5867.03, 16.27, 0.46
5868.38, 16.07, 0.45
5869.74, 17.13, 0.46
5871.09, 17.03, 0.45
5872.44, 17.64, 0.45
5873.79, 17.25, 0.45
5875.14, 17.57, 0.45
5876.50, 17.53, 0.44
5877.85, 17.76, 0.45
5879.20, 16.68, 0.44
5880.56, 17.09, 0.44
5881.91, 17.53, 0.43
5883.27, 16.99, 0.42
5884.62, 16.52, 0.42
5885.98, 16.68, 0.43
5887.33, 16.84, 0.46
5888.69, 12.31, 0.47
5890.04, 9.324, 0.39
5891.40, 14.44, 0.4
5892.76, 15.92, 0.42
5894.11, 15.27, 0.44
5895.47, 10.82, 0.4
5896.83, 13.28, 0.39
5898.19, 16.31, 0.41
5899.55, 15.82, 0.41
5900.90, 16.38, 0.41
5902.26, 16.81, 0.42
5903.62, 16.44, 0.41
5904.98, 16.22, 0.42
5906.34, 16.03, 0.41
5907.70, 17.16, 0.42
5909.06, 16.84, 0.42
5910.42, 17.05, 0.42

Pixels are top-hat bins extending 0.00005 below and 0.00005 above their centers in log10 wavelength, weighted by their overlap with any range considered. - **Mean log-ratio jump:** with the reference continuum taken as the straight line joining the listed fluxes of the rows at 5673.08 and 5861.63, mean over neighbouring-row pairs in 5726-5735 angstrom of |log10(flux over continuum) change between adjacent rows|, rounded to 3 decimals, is 0.024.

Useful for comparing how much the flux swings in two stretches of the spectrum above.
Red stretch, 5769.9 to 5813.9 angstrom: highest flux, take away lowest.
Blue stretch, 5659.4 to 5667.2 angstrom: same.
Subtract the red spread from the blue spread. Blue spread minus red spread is -1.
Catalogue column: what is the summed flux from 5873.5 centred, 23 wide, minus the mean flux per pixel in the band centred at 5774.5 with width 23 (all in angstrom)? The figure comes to 271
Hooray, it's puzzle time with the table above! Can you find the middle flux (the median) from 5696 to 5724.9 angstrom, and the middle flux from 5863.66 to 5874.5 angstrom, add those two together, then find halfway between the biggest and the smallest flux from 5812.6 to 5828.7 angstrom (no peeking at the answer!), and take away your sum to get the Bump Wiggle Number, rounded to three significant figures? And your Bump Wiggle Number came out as -16.9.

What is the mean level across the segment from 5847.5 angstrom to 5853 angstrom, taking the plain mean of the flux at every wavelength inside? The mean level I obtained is 17.5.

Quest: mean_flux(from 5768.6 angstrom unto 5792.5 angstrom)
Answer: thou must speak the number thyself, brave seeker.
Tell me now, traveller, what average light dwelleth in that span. 17.3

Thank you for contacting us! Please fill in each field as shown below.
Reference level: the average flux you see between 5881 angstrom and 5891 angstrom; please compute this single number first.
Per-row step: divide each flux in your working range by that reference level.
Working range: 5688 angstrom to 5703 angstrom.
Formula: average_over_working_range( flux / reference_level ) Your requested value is 1.12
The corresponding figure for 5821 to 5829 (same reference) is 1.18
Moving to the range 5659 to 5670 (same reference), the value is 1.10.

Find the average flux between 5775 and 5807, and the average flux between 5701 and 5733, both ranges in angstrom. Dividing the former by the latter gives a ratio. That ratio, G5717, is 0.99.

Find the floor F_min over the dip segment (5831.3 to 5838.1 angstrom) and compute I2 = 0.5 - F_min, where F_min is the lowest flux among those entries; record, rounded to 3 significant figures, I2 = -15.7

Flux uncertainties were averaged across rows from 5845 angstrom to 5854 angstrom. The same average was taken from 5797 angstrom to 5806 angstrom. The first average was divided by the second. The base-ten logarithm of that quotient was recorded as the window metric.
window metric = -0.22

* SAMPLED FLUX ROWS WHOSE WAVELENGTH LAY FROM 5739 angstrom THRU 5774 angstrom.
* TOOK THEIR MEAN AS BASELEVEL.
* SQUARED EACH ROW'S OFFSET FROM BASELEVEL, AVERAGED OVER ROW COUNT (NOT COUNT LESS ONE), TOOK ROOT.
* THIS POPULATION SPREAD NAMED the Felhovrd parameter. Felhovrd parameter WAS 0.65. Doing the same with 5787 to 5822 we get 0.73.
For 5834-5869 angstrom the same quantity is 0.80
